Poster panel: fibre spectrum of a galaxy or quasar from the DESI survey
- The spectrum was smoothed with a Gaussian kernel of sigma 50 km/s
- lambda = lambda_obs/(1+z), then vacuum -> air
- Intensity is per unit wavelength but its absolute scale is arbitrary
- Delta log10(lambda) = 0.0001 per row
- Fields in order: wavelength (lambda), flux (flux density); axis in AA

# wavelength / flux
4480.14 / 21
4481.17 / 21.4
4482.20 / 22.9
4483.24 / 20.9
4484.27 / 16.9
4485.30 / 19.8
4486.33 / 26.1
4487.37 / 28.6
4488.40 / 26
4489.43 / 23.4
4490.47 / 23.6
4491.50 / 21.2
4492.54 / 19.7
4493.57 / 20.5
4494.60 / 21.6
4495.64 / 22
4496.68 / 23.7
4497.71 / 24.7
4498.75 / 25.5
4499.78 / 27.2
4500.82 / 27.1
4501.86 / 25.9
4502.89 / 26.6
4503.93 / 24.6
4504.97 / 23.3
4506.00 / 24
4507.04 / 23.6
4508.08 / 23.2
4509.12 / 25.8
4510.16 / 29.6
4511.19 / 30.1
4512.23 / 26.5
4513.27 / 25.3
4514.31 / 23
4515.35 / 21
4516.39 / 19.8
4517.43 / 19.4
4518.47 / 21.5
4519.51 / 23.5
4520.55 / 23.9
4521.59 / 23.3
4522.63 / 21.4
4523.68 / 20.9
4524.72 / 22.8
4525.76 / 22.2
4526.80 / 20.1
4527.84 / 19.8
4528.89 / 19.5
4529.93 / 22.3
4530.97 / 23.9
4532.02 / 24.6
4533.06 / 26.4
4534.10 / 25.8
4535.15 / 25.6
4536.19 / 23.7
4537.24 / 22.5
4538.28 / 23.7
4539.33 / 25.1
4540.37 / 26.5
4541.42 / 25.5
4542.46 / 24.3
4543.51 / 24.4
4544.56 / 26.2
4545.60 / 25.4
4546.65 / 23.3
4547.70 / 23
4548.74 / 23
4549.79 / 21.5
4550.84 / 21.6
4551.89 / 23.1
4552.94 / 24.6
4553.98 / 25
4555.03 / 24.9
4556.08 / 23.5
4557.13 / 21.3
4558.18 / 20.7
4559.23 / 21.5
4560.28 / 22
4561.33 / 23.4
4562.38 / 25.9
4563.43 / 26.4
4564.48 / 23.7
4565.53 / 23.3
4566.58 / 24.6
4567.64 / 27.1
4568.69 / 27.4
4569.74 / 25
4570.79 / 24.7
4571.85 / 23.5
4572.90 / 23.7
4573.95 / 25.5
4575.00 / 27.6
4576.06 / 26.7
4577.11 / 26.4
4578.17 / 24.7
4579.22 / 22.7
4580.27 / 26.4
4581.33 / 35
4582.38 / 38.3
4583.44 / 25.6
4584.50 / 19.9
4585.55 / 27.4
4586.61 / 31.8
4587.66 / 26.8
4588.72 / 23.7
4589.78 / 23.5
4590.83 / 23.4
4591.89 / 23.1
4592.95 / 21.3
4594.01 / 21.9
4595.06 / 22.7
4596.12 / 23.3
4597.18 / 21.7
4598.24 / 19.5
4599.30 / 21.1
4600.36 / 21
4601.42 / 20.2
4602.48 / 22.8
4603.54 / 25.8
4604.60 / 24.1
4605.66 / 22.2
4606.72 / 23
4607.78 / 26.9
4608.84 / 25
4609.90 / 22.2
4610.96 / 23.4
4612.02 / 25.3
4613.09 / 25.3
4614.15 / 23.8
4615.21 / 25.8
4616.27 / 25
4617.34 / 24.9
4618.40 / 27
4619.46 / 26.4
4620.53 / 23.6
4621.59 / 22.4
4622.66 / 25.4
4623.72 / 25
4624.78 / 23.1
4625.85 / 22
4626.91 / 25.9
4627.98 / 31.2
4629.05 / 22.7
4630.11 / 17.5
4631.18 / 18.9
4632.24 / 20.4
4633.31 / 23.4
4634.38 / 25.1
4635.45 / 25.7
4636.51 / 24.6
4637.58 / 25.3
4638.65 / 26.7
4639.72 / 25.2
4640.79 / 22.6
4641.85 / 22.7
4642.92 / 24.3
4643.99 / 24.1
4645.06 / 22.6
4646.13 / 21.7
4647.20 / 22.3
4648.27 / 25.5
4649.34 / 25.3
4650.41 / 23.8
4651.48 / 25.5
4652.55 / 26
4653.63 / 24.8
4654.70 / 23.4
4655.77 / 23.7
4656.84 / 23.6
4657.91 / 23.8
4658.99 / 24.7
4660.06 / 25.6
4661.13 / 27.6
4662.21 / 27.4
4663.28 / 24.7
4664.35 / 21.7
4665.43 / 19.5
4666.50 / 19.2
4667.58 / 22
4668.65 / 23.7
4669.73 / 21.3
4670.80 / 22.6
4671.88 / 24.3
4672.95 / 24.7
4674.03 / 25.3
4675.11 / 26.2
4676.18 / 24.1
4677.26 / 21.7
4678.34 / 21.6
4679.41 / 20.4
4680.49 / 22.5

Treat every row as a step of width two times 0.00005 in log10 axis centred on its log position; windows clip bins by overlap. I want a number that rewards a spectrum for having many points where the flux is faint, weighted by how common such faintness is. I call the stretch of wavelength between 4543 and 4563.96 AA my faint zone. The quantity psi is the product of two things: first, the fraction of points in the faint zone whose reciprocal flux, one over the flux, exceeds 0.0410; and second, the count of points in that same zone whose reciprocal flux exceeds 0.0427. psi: 6.6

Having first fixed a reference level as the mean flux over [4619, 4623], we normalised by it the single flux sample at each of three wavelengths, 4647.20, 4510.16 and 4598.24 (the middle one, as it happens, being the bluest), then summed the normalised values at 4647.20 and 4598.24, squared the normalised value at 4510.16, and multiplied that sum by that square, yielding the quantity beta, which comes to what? 2.5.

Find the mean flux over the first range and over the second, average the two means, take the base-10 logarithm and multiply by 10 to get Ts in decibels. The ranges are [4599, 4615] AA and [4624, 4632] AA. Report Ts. 13.7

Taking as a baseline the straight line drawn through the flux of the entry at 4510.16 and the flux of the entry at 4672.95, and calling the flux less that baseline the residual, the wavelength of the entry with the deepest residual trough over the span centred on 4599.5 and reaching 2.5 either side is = 4598.24 AA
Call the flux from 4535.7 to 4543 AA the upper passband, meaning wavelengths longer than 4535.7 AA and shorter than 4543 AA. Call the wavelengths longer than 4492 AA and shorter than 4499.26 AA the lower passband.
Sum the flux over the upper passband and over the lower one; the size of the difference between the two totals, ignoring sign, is 14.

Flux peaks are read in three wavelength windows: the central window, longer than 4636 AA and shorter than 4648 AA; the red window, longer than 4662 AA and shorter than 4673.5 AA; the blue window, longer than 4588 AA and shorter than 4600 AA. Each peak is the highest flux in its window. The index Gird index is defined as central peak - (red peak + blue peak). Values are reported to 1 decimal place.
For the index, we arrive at -24.4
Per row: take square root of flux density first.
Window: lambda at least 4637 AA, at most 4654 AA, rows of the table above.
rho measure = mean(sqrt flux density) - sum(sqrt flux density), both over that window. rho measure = -73.9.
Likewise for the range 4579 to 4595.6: -75.9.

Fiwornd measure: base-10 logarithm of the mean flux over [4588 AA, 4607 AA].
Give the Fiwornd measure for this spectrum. 1.35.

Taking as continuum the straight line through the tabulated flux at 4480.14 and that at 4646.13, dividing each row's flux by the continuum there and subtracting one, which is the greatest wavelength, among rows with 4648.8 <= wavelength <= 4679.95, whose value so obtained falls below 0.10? 4679.41 AA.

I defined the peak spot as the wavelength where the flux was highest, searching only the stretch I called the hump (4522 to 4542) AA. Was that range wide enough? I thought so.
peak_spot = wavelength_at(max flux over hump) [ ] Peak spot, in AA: 4540.37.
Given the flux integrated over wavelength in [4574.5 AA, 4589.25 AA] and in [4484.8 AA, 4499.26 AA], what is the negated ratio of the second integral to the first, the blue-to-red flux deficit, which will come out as -0.84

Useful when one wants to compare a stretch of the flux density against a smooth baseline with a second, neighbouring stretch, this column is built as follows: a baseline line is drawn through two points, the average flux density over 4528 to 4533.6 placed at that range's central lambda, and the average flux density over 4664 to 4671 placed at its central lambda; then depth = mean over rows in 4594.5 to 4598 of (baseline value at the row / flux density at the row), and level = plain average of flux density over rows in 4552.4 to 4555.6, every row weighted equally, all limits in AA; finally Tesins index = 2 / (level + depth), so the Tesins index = 0.0774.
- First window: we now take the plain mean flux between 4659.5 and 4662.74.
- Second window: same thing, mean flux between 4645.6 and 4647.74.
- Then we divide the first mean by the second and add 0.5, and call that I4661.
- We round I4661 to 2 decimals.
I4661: 1.72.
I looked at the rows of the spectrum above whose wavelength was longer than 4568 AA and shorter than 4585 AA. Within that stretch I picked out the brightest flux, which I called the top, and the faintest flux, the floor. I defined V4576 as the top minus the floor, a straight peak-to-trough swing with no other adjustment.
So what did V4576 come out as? 18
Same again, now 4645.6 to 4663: 6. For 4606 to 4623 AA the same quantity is 5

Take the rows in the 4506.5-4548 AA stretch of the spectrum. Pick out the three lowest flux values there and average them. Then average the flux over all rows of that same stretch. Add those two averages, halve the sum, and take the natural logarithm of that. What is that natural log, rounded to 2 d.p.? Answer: 3.07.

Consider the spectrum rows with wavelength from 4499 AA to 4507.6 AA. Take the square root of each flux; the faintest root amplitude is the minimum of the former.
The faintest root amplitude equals 4.83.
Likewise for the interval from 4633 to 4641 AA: 4.75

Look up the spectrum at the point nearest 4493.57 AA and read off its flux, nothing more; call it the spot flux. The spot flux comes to 20.5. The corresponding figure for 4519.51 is 23.5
